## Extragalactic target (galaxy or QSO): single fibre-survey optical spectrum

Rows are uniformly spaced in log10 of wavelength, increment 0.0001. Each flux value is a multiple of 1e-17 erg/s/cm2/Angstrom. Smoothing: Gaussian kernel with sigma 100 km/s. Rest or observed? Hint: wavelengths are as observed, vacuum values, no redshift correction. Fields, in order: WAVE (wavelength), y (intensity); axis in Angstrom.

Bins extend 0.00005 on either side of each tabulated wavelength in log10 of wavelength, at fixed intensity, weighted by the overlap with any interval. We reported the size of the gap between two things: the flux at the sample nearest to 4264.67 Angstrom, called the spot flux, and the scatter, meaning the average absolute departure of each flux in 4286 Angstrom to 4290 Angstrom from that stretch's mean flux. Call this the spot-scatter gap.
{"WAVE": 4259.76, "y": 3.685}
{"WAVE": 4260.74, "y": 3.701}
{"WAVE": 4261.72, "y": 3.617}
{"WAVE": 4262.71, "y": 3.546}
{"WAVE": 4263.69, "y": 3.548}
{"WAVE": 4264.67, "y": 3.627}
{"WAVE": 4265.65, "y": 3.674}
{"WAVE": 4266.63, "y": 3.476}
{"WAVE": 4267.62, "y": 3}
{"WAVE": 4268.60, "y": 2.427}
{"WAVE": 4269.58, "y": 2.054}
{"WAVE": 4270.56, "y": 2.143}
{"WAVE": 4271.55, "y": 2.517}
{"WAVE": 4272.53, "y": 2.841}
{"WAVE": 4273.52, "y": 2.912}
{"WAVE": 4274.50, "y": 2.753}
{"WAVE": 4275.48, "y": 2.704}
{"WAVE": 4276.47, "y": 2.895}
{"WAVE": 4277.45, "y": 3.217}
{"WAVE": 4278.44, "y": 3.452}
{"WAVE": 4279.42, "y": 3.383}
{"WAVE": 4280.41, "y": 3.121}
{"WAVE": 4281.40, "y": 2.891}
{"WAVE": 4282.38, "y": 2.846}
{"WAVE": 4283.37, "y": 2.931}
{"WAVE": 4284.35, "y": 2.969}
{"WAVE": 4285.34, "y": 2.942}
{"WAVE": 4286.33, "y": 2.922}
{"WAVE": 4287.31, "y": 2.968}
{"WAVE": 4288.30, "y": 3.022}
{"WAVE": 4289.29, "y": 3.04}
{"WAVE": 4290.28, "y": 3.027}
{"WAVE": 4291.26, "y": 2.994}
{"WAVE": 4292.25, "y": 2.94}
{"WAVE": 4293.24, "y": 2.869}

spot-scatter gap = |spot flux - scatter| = 3.58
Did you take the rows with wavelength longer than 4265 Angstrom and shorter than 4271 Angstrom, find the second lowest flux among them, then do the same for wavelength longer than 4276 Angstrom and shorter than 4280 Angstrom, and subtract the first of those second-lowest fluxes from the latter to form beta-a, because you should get 1.1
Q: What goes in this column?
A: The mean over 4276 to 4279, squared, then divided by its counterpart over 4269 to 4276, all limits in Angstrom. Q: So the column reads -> 4.0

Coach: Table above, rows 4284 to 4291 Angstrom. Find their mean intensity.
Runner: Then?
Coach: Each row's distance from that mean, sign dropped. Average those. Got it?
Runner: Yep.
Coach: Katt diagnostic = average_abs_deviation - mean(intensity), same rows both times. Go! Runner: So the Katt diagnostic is -2.95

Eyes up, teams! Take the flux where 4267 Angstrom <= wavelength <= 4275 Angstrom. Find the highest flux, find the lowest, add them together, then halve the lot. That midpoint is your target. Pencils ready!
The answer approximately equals 2.53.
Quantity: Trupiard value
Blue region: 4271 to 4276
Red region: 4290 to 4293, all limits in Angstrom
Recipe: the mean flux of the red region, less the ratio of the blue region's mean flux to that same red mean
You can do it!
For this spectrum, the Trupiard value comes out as 2.1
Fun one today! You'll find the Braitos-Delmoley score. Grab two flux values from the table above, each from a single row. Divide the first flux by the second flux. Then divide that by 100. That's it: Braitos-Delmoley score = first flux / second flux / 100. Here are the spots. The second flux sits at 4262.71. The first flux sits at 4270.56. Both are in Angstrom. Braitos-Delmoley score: 0.0060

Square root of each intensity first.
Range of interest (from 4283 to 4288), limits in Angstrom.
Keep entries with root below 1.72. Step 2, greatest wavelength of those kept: 4286.33 Angstrom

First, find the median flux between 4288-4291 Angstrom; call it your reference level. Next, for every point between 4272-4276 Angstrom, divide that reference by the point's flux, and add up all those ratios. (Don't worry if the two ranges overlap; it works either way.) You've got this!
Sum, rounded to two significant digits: 4.3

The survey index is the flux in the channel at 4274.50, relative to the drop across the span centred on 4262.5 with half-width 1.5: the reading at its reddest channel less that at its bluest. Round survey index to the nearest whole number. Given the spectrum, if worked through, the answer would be -40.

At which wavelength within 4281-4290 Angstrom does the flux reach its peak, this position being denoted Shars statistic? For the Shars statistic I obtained 4289.29 Angstrom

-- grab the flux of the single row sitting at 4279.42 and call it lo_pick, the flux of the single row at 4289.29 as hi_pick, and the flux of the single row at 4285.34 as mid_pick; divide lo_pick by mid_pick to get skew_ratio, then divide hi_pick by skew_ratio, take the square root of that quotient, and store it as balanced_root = 1.63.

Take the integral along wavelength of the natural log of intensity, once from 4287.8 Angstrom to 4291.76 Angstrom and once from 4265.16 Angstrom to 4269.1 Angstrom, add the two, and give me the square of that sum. 78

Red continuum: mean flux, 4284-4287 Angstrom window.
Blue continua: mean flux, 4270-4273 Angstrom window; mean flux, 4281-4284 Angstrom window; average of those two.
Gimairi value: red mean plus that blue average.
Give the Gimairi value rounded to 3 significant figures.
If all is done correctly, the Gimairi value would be 5.64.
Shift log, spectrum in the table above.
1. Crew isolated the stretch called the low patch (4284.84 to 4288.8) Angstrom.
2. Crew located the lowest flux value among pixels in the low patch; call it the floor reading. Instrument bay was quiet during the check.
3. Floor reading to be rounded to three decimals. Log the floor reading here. 2.922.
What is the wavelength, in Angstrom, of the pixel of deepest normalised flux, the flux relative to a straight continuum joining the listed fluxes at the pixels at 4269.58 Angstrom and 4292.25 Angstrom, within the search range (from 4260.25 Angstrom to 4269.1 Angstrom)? 4268.60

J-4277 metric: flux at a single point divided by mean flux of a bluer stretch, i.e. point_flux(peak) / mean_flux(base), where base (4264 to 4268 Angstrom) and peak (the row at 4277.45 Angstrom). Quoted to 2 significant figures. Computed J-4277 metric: 0.93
